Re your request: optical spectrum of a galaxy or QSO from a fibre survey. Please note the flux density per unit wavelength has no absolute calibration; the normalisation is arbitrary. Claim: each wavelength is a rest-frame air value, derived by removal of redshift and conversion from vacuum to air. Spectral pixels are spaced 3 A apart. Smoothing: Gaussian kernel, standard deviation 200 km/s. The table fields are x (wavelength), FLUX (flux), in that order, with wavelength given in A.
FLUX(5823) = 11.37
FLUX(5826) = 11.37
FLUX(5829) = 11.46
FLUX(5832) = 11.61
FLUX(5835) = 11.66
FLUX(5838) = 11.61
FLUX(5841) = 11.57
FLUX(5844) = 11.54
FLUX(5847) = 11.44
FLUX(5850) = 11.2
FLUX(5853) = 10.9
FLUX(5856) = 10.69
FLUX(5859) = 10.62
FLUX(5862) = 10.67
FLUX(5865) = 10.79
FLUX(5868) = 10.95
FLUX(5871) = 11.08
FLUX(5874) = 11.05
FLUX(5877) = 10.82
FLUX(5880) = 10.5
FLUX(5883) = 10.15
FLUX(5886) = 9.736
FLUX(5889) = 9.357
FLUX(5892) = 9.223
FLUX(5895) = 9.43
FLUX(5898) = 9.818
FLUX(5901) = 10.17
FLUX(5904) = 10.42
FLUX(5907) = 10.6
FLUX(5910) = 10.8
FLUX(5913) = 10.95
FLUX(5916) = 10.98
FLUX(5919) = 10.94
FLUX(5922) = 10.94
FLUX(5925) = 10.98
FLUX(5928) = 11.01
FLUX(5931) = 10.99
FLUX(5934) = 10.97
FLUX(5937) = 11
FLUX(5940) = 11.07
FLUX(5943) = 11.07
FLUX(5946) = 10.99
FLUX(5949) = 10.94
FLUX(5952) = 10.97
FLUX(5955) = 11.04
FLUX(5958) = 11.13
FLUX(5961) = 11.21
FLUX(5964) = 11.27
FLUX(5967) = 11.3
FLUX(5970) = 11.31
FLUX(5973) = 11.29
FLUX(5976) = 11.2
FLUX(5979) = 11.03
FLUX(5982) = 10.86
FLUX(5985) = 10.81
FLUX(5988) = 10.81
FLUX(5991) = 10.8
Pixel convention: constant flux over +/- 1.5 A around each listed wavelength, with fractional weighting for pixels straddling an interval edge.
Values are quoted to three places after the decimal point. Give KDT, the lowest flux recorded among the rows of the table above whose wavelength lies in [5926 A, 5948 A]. 10.970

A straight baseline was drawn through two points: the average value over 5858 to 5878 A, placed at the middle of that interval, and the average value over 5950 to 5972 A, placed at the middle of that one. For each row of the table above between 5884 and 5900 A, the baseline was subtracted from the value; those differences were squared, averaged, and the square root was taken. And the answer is 1.4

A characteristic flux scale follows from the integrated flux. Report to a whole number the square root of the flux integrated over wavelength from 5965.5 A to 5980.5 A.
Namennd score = 13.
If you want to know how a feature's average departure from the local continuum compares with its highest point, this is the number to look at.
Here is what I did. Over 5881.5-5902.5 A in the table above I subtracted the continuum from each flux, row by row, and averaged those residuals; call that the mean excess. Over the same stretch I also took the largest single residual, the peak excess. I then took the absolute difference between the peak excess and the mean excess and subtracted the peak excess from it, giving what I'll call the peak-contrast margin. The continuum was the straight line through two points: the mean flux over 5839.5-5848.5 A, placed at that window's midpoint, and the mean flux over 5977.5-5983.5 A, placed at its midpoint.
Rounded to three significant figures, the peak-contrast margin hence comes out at 1.62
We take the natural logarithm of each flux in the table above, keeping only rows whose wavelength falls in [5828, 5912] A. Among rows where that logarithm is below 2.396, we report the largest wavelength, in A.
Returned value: 5910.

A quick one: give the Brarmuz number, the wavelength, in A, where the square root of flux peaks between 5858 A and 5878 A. 5871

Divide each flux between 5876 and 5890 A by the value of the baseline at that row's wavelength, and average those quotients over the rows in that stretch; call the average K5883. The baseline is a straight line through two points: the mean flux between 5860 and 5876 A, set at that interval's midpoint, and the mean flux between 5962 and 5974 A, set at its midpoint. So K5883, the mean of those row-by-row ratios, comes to 0.92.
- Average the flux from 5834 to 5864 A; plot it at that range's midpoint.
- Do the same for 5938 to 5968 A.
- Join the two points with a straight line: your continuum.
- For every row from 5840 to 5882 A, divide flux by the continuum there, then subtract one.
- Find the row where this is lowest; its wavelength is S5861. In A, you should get 5880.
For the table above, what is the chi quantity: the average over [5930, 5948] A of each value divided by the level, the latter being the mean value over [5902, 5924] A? 1.020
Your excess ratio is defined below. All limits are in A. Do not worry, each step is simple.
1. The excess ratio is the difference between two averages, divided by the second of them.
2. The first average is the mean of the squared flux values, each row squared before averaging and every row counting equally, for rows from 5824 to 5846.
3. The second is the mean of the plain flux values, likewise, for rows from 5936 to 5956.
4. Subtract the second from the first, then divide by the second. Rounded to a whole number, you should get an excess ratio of 11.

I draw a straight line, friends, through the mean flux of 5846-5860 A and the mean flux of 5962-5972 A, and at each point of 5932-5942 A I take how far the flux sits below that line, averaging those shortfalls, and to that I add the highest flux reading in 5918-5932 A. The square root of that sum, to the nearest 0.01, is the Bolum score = 3.35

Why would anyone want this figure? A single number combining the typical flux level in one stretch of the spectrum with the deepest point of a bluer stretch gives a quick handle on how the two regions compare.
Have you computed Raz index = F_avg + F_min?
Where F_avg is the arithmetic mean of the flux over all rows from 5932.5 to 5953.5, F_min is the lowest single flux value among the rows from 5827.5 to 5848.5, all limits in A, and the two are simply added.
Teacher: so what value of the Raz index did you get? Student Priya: 22.4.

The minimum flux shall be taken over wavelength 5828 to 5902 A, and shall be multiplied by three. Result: 28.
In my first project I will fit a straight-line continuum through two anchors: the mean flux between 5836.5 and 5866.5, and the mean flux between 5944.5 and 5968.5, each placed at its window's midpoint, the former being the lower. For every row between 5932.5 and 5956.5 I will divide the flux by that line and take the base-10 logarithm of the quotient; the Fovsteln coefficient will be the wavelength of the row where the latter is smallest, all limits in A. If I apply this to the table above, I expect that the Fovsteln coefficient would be 5949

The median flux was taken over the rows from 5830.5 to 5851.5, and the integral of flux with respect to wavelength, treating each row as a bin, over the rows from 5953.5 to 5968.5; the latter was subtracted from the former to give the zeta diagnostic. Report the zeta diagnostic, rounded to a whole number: -156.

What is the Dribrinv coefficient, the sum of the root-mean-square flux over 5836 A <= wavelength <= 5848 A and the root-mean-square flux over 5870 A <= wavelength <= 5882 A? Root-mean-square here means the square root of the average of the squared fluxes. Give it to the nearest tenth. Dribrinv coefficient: 22.4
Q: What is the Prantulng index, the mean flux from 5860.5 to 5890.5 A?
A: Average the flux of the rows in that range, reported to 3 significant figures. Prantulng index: 10.5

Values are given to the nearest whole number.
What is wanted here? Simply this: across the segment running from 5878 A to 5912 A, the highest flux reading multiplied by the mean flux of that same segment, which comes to 108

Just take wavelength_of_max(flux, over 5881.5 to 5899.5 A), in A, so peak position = 5883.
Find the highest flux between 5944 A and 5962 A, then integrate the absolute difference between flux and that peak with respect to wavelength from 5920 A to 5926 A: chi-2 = 1.5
